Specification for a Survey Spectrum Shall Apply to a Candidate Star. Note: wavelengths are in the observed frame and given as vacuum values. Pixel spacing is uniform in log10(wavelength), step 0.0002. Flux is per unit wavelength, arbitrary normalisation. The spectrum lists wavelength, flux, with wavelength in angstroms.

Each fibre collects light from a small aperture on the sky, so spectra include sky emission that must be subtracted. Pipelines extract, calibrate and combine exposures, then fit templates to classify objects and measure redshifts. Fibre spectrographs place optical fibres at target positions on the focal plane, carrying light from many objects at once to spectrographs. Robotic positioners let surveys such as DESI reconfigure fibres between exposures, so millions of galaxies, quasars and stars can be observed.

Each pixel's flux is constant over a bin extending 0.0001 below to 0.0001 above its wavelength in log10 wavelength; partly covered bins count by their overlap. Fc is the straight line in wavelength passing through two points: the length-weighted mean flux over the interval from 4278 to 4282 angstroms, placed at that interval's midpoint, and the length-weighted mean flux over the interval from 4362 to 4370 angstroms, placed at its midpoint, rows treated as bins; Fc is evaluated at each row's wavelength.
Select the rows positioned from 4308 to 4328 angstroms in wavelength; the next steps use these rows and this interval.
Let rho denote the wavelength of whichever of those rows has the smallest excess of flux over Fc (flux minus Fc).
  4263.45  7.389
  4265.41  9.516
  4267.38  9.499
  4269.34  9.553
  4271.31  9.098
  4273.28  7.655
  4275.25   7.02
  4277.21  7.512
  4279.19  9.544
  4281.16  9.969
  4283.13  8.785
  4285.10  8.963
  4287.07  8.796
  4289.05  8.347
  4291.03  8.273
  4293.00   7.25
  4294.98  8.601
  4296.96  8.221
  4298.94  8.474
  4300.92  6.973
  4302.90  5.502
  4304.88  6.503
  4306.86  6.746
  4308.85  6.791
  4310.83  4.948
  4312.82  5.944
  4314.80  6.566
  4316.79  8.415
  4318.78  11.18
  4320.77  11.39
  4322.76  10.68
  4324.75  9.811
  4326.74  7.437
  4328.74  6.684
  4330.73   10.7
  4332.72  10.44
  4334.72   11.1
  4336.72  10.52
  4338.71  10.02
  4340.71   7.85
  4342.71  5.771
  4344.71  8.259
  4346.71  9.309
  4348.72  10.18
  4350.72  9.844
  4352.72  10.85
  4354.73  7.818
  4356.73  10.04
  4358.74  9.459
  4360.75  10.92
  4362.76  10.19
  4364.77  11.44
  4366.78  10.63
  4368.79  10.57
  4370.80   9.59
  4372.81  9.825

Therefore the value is 4310.83 angstroms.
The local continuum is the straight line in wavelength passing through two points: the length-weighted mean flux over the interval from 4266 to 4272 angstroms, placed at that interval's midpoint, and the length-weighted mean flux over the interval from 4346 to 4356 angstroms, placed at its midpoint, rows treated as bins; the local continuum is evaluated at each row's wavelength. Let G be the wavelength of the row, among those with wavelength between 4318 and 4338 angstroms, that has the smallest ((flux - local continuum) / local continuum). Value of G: 4328.74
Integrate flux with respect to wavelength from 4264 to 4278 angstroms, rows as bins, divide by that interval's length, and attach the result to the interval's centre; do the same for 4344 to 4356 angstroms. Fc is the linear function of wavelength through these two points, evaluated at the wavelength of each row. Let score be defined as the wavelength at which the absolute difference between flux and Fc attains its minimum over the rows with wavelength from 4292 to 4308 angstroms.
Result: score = 4294.98 angstroms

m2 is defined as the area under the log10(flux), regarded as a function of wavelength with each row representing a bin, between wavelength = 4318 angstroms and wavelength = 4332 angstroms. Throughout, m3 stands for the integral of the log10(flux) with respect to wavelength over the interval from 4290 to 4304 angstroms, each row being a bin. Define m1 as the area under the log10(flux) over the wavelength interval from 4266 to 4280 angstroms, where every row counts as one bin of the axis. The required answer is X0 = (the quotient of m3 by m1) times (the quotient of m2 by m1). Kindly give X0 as 1.0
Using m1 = 13.0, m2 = 13.7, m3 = 12.3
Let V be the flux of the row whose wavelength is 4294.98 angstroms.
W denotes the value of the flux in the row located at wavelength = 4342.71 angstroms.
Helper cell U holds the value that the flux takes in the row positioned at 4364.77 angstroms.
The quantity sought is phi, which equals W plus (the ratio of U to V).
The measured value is 7.1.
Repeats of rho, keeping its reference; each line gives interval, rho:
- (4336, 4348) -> 4342.71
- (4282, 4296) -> 4293.00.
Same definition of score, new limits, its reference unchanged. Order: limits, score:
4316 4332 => 4316.79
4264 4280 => 4271.31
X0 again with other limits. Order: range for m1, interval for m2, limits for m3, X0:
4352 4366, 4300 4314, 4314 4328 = 0.8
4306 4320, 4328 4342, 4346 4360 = 1.3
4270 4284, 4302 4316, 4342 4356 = 0.9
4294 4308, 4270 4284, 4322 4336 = 1.2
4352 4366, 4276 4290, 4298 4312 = 0.8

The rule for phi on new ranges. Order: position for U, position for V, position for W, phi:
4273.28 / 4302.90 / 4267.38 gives 10.9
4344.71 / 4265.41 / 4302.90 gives 6.4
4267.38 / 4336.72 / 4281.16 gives 10.9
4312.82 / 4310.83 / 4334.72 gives 12.3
